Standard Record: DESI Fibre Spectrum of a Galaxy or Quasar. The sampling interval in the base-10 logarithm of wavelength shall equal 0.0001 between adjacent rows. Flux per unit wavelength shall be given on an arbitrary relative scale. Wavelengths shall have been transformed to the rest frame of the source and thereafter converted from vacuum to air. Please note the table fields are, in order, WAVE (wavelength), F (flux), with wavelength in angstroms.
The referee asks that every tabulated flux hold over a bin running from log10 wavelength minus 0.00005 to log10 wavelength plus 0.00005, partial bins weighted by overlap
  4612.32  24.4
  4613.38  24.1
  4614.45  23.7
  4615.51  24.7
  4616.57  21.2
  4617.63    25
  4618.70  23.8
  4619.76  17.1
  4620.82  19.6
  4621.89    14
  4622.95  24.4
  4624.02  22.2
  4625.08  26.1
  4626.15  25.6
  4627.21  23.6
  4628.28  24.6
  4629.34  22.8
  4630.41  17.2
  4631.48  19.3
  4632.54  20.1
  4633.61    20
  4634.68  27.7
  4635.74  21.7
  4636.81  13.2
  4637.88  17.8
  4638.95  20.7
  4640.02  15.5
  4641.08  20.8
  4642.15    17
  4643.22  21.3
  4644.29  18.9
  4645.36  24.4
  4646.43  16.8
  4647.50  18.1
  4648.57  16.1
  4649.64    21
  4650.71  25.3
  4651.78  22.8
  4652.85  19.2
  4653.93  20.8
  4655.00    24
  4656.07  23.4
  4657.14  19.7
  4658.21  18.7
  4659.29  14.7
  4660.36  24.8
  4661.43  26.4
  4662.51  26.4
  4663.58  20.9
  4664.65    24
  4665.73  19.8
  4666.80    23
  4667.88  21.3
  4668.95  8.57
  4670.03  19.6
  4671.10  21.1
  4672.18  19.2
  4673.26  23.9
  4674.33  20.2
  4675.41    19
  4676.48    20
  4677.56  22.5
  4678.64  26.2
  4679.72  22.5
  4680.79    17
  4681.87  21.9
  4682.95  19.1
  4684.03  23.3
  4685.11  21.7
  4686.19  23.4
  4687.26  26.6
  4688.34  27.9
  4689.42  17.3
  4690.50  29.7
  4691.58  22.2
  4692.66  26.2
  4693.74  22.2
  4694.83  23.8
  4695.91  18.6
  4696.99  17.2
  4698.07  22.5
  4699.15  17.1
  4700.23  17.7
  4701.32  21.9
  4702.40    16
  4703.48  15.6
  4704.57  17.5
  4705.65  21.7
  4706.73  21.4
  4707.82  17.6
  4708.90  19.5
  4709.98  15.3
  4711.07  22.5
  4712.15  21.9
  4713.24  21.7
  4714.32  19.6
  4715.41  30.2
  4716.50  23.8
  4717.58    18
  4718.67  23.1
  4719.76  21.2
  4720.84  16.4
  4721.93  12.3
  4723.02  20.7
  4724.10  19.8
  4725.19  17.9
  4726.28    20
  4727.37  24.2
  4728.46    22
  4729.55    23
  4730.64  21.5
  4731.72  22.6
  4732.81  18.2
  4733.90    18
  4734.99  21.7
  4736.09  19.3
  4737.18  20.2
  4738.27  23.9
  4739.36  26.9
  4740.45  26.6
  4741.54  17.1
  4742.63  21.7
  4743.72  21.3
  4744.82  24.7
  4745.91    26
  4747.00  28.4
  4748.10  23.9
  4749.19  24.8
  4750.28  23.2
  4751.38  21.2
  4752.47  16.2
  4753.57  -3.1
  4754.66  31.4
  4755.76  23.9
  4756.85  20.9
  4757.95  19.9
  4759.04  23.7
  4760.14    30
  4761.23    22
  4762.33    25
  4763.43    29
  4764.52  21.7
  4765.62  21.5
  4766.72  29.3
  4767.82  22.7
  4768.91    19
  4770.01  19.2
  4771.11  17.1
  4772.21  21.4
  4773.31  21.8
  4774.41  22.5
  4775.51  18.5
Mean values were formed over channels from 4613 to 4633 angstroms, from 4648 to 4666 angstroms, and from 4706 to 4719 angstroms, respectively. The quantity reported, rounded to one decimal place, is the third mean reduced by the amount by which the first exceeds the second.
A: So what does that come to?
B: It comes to 20.8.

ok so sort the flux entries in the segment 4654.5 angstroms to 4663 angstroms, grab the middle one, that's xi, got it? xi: 23.7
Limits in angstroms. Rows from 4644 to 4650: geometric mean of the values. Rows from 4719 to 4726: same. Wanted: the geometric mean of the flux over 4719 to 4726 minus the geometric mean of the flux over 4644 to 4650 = -1.3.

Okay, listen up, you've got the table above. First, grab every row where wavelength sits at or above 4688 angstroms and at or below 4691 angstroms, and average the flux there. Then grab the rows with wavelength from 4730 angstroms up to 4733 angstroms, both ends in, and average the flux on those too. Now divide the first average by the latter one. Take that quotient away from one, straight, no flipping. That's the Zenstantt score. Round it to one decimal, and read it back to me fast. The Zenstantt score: -0.2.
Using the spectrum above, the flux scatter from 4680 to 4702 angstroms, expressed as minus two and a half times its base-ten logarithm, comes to -1.4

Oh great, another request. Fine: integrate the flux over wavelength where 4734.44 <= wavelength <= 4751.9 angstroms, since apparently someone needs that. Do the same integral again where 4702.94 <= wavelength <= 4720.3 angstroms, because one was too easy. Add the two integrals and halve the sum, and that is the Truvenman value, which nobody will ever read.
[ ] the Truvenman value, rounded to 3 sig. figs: 382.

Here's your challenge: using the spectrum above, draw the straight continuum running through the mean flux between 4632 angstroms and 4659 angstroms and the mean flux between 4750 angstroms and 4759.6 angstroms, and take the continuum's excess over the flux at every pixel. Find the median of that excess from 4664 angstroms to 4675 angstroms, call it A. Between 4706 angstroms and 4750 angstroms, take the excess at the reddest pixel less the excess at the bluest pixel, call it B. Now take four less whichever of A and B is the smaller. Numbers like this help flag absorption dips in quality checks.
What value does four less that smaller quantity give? 7.6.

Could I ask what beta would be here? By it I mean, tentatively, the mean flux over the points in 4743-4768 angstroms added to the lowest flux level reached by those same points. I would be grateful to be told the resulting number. 20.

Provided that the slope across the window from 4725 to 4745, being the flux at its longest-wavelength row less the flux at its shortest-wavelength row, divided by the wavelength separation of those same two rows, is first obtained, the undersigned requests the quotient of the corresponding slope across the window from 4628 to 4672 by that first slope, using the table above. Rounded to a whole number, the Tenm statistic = 0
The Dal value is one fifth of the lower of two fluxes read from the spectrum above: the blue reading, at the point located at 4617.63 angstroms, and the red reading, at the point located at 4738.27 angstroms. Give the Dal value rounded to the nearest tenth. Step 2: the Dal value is 4.8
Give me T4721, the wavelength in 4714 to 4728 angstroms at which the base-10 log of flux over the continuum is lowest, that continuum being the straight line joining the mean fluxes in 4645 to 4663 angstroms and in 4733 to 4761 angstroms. 4721.93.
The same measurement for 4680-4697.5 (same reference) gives 4680.79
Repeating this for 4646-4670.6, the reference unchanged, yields 4668.95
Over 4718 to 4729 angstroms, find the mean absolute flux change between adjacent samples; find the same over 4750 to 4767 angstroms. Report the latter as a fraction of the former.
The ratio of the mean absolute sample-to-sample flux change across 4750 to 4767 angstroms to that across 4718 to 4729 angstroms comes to 2.2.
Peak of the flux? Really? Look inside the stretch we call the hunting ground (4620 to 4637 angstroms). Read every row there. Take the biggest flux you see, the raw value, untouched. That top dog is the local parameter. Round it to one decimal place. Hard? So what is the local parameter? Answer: 27.7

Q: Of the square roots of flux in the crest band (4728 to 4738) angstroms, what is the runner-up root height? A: 4.75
